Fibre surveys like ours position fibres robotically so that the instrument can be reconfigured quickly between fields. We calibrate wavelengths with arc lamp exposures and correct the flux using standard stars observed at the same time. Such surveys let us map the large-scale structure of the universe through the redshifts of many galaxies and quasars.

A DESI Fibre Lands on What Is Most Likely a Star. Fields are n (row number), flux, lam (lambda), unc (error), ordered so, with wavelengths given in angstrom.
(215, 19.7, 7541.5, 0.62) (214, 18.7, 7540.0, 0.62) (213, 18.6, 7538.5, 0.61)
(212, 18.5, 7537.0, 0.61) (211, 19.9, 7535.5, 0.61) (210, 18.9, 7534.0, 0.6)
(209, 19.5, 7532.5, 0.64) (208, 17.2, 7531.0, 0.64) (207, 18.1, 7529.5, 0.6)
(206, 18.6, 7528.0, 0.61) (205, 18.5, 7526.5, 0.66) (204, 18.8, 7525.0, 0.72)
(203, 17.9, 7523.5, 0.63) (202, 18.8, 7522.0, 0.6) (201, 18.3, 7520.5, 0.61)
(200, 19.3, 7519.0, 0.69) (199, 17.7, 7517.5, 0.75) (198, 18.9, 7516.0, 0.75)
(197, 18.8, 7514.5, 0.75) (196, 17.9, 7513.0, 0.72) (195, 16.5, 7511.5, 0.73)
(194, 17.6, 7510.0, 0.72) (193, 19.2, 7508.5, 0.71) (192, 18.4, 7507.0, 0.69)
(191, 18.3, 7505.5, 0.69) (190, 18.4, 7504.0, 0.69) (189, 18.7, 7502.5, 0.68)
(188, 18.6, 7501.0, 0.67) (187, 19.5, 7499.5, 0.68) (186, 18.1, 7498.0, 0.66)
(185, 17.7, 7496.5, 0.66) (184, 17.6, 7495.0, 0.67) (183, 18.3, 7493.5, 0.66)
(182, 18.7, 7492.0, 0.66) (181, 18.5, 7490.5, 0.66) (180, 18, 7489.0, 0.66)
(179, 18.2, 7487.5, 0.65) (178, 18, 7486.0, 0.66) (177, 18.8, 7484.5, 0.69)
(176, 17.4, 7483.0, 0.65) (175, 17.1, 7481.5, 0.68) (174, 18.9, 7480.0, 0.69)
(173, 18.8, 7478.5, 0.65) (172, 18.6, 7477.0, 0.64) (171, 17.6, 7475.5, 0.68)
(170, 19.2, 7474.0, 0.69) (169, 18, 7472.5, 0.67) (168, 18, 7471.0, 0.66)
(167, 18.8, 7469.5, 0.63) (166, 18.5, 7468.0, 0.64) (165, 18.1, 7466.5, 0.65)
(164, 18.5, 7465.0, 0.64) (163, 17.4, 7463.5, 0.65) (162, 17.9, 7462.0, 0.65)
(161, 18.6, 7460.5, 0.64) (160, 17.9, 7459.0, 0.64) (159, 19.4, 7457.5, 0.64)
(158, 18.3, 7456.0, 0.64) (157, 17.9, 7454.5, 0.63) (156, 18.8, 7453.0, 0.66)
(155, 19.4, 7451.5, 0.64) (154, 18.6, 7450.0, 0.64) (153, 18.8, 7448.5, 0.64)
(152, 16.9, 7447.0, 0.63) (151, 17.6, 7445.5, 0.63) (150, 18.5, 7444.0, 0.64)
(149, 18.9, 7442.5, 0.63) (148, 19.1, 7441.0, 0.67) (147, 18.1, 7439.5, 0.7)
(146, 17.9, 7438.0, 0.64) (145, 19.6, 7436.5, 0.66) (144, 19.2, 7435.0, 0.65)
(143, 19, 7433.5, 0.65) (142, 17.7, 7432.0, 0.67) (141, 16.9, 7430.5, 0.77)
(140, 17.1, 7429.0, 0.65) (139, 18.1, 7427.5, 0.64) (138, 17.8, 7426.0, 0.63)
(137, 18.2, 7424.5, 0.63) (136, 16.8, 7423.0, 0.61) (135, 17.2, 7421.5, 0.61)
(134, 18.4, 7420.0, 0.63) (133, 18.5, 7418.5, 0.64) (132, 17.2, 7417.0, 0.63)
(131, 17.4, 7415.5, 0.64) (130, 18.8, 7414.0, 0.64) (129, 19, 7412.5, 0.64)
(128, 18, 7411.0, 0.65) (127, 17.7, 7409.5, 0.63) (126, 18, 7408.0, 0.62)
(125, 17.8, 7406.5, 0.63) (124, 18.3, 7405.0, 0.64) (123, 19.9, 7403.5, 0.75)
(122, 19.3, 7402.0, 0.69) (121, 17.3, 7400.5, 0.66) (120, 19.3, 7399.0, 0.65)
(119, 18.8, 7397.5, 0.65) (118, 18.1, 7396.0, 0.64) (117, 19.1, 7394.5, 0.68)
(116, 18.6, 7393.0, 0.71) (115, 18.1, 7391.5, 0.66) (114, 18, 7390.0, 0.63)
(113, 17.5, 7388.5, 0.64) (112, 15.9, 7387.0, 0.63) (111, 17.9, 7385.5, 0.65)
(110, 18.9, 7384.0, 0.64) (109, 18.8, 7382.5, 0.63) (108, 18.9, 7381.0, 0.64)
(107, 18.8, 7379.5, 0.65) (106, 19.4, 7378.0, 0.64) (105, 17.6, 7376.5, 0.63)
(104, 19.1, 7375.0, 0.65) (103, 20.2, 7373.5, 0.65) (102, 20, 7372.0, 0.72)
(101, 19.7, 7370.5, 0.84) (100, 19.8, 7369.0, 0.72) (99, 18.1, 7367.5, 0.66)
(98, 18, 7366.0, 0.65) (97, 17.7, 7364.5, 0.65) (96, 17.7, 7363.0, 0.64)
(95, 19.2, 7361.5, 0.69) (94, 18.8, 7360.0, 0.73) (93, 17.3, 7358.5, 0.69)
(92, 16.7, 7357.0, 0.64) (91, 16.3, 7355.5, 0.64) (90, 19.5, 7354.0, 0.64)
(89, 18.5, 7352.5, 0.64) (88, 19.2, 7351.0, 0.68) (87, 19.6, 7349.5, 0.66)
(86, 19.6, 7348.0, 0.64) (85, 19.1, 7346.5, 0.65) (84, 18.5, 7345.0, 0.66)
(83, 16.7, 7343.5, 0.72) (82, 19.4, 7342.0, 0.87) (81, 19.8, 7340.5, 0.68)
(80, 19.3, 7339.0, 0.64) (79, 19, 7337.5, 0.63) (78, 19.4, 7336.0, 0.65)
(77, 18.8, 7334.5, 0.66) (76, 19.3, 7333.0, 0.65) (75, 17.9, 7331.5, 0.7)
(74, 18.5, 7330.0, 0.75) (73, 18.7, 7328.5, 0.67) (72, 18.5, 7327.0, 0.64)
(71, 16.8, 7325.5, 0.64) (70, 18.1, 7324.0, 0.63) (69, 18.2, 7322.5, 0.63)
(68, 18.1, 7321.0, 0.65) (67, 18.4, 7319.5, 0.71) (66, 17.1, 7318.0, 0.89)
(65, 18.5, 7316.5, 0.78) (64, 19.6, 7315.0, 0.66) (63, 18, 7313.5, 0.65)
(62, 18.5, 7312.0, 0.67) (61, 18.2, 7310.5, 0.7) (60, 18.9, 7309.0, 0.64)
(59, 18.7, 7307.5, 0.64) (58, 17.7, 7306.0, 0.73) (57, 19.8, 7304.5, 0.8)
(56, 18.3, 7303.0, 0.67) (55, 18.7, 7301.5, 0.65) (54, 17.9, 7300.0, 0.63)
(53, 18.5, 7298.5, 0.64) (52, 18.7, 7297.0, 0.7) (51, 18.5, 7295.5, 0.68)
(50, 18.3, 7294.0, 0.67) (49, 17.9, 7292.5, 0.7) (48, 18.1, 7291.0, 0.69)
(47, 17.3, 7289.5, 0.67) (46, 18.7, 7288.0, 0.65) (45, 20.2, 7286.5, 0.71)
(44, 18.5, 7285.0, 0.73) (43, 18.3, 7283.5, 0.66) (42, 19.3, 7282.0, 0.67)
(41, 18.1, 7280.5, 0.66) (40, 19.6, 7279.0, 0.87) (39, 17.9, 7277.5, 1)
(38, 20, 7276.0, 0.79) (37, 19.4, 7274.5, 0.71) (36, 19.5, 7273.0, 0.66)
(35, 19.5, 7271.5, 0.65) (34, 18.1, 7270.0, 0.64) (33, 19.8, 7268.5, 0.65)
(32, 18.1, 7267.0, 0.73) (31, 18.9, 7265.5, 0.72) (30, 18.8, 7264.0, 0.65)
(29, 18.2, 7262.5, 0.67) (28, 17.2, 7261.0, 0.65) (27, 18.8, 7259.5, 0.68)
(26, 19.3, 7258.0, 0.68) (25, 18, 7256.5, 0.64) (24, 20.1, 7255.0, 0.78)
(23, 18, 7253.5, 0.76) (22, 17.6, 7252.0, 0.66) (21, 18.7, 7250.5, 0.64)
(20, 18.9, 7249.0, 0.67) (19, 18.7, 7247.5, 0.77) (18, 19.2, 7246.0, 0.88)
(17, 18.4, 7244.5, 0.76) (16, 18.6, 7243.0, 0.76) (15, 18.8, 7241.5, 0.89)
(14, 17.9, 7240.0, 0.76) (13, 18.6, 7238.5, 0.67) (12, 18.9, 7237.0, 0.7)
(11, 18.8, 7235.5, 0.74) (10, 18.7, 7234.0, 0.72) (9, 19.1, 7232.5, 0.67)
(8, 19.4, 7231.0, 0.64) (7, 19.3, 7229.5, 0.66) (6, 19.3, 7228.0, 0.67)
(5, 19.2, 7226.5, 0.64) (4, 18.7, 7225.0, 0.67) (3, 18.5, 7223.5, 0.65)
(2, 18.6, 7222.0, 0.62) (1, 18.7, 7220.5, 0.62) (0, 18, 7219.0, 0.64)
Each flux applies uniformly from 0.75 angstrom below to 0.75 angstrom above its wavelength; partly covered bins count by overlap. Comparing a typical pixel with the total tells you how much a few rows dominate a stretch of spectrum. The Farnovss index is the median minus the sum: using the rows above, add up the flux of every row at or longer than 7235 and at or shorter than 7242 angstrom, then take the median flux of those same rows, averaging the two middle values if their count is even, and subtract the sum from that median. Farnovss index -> -74.2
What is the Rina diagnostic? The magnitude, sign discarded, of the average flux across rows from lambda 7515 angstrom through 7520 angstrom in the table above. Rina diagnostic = 18.6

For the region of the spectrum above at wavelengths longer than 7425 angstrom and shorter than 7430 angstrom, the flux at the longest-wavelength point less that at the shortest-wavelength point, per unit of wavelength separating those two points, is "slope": -0.23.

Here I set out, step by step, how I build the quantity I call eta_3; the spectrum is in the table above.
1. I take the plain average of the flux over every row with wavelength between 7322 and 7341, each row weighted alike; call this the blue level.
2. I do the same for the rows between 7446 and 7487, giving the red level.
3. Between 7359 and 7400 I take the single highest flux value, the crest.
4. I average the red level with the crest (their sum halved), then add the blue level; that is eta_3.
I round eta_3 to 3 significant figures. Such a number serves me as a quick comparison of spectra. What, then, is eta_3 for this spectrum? 37.9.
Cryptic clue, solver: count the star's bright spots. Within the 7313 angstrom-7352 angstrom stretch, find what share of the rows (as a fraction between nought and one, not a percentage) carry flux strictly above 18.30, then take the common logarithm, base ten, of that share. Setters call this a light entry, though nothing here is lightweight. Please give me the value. -0.16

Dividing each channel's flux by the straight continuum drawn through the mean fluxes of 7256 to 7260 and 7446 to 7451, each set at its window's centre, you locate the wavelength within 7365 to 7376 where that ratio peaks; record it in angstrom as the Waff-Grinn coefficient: 7373.5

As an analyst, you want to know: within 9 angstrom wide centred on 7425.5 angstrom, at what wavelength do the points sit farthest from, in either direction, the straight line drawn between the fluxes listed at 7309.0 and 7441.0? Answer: 7423.0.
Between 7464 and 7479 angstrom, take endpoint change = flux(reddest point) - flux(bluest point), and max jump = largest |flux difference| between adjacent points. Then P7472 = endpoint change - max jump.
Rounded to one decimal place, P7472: -1.3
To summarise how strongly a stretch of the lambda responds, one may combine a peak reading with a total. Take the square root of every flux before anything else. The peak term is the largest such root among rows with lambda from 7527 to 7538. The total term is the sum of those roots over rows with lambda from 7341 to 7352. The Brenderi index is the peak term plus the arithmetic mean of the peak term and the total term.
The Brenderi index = 21.89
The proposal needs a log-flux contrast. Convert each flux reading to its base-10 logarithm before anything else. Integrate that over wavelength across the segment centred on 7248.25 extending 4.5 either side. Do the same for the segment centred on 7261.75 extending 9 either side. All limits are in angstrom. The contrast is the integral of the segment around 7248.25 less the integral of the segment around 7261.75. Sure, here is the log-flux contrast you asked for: -11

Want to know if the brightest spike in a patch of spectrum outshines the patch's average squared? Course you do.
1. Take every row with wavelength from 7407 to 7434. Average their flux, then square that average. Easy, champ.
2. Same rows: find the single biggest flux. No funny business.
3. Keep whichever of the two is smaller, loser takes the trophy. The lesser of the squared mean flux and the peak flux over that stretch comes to 19.0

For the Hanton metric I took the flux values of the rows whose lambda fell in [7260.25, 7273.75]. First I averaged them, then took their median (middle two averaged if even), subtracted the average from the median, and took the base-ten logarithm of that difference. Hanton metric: -0.91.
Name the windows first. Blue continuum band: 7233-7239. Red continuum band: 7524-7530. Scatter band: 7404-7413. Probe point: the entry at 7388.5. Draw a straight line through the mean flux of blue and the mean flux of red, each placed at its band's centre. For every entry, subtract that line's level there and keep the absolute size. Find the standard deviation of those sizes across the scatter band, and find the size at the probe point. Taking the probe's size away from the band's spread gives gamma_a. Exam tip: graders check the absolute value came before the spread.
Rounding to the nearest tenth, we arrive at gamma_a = -0.9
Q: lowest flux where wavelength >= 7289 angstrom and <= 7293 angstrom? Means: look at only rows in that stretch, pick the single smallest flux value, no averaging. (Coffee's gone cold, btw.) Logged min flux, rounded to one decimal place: 17.3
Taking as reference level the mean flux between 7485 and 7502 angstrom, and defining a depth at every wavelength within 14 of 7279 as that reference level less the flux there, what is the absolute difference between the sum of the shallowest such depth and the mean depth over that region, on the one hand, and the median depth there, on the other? 2.0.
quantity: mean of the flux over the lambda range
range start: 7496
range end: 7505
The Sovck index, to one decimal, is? 18.5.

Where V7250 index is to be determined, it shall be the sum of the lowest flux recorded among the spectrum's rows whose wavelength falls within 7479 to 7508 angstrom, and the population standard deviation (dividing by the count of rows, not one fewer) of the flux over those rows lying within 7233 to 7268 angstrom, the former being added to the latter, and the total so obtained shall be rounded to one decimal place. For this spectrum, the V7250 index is 17.7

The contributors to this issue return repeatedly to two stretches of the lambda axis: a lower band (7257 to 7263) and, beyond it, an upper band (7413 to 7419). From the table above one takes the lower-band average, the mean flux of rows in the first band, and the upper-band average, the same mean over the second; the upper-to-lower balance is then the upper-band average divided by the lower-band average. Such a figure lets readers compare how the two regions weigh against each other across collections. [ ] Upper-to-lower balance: 0.98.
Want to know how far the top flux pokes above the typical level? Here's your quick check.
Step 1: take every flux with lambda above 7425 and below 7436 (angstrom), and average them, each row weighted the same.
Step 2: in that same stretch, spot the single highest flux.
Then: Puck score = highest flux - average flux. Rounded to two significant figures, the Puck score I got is 1.2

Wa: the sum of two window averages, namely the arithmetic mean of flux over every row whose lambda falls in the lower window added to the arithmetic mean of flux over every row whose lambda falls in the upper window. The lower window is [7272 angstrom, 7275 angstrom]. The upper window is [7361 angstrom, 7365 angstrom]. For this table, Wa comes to 37.6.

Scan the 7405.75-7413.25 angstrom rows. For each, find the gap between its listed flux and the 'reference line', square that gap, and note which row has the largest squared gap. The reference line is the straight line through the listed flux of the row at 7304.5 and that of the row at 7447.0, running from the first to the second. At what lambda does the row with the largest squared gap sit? 7412.5 angstrom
